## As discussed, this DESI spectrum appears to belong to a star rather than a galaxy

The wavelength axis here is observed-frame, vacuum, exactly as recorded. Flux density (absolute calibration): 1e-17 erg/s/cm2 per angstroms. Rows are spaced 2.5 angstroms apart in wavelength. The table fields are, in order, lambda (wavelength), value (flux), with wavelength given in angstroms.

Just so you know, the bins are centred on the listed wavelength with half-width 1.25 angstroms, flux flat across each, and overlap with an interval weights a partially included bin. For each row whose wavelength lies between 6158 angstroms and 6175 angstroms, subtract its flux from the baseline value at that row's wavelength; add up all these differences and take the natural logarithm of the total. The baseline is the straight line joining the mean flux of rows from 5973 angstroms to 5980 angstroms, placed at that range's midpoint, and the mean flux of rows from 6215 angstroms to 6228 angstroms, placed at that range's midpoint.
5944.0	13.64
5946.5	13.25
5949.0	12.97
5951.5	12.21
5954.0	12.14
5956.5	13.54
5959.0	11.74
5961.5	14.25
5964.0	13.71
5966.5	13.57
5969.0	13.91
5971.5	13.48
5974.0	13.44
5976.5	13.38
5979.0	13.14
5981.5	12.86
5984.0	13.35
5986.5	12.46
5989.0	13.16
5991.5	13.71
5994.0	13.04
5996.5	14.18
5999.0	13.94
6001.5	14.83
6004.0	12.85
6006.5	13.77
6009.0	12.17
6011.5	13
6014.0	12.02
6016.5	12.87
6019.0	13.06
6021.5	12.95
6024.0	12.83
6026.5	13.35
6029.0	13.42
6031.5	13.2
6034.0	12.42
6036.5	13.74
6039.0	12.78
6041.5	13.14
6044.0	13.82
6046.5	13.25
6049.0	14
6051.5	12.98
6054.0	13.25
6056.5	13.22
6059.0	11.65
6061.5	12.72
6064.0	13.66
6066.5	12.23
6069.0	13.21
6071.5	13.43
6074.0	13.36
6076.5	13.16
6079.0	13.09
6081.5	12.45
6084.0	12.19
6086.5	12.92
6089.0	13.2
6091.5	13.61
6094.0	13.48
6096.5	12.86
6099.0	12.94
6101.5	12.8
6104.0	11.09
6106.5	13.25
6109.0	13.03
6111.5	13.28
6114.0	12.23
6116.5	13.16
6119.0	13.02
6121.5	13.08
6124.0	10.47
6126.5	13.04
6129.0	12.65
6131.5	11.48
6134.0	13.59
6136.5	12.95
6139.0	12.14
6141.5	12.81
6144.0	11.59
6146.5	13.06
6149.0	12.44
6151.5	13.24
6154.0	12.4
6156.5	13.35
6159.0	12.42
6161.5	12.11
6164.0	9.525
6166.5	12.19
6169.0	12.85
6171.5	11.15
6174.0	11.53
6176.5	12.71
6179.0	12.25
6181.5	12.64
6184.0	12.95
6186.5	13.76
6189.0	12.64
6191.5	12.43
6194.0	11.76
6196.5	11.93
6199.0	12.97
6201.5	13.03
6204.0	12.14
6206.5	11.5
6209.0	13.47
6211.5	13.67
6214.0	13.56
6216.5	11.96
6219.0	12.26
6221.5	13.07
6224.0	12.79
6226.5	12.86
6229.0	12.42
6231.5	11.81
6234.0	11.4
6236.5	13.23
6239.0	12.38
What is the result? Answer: 2.0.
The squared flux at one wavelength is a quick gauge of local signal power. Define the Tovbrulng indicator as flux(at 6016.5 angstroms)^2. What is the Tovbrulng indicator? 166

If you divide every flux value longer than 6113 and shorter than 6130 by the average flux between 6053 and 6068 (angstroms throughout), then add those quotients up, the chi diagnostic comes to 6.9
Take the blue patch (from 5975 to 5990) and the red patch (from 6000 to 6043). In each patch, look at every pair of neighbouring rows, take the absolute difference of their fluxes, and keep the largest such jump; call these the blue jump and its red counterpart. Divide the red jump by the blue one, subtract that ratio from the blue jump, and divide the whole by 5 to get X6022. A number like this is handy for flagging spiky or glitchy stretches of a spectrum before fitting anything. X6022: -0.3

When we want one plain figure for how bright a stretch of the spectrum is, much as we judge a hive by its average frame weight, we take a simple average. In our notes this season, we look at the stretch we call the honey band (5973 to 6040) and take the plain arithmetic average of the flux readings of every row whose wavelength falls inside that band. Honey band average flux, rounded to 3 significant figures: 13.2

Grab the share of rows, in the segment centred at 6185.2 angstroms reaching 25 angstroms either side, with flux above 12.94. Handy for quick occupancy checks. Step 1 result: 0.25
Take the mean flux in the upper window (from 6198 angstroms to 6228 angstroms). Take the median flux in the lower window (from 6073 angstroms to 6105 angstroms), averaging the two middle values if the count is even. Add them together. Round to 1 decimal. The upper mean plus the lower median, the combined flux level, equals 25.7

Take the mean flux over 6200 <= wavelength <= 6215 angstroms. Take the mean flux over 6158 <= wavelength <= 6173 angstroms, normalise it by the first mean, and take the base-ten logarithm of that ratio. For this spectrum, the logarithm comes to -0.042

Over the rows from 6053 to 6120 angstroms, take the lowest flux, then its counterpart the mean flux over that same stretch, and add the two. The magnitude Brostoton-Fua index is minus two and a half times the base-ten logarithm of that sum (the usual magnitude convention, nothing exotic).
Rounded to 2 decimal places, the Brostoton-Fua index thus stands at -3.45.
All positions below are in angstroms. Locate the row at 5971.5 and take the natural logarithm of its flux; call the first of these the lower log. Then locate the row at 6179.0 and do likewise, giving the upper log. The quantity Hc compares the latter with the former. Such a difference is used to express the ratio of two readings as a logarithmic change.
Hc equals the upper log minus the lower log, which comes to -0.10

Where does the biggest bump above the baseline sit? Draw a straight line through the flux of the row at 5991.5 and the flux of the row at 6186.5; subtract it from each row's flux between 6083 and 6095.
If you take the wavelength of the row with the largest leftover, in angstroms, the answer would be 6091.5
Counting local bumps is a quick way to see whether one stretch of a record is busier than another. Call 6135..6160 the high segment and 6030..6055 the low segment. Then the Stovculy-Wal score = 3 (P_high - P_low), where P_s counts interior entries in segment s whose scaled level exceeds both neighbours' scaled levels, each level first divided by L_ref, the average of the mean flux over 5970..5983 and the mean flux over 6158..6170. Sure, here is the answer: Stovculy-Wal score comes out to 3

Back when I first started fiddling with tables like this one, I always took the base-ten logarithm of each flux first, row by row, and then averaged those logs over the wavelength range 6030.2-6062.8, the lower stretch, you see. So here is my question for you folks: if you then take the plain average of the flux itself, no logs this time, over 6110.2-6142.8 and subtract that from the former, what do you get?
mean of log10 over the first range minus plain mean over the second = -11.5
